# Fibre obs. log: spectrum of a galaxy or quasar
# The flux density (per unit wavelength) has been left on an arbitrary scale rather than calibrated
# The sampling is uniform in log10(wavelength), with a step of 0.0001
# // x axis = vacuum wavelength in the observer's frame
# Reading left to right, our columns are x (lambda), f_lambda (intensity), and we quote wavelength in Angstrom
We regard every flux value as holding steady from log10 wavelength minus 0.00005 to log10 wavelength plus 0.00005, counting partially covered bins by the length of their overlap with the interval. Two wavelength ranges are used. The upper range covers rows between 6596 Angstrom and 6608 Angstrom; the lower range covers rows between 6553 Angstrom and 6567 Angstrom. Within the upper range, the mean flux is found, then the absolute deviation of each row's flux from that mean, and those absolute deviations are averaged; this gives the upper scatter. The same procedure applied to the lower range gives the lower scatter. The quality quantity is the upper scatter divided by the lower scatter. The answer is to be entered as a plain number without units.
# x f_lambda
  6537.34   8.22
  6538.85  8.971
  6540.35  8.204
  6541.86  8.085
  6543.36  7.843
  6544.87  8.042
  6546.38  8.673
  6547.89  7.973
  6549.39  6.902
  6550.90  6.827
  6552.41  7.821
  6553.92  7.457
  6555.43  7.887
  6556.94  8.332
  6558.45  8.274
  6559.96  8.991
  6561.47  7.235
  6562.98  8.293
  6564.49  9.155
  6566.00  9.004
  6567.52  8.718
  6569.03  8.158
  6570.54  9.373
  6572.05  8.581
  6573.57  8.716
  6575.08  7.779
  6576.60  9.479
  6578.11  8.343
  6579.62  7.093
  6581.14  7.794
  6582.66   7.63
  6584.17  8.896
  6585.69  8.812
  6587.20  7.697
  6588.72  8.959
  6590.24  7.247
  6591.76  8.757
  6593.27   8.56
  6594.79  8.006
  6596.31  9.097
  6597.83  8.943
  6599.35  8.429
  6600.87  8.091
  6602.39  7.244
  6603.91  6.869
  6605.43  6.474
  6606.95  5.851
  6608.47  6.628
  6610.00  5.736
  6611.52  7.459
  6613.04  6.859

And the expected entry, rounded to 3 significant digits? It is 1.97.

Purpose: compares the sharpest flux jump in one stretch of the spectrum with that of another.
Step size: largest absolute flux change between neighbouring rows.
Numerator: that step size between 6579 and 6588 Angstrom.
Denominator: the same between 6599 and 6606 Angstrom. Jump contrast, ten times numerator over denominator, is 15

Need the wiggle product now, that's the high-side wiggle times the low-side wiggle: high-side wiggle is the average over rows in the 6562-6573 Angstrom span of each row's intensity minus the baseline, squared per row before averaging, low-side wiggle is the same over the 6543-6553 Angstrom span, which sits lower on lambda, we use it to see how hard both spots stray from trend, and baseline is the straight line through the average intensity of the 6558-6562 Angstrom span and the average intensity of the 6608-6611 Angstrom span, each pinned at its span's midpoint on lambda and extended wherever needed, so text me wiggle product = 1.2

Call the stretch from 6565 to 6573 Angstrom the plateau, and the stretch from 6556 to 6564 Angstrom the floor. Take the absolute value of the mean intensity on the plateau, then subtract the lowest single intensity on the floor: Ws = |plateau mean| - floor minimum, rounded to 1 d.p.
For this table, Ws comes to 1.5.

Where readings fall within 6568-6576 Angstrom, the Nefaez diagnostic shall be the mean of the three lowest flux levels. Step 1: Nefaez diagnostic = 8.2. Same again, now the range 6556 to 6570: 7.9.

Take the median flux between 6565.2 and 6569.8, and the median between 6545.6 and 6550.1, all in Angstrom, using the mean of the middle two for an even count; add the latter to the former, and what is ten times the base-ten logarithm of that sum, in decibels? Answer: 12.2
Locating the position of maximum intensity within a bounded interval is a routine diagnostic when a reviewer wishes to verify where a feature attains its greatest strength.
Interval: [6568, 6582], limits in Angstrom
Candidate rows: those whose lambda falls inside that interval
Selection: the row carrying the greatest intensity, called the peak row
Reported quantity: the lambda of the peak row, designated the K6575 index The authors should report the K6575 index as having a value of 6576.60 Angstrom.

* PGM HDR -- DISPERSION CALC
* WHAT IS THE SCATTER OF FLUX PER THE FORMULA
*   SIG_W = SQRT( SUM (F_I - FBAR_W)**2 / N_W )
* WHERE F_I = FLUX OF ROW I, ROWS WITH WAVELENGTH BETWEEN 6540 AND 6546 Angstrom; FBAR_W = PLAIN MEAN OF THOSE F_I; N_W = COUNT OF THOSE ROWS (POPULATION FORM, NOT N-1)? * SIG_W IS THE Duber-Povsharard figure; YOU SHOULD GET 0.1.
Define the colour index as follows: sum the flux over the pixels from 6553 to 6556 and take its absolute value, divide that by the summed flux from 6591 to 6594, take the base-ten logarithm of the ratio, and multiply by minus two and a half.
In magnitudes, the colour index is 0.13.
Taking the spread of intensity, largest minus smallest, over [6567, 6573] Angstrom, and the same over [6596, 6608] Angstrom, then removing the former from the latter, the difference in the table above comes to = 2.0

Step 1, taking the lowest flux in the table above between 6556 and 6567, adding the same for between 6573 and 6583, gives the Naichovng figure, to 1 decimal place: 14.3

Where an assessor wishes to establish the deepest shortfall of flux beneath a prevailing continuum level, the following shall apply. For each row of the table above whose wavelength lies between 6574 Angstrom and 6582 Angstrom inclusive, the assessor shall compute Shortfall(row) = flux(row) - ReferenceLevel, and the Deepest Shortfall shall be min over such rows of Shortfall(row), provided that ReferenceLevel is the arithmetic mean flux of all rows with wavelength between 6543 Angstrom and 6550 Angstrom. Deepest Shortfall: -0.8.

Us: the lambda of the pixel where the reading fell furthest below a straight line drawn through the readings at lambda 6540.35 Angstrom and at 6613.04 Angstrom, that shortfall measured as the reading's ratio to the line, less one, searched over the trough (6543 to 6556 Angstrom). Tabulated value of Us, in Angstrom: 6550.90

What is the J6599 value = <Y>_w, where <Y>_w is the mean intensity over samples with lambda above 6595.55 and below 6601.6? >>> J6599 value 8.64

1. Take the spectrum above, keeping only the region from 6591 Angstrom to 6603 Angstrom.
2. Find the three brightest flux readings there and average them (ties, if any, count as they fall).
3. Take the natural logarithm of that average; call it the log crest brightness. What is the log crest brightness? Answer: 2.19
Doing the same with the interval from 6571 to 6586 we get 2.20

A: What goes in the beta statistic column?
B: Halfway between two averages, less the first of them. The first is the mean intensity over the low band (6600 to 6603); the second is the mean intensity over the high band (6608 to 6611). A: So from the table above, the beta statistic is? -0.7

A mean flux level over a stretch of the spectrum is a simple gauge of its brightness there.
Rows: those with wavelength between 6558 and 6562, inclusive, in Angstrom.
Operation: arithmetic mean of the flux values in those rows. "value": 8.2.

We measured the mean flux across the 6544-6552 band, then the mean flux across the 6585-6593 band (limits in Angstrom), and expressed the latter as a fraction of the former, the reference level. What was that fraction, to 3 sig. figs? 1.08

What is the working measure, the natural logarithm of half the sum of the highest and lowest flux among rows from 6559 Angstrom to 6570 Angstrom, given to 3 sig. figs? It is 2.10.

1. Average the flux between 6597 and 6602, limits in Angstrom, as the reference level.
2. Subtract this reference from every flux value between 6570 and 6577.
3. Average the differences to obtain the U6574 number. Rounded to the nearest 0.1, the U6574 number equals 0.3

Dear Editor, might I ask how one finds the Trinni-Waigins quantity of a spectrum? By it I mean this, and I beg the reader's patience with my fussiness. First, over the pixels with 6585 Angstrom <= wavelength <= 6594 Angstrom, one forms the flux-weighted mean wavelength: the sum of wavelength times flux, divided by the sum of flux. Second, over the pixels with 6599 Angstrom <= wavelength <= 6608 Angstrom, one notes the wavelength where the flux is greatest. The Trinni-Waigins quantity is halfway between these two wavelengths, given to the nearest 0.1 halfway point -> 6594.4 Angstrom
